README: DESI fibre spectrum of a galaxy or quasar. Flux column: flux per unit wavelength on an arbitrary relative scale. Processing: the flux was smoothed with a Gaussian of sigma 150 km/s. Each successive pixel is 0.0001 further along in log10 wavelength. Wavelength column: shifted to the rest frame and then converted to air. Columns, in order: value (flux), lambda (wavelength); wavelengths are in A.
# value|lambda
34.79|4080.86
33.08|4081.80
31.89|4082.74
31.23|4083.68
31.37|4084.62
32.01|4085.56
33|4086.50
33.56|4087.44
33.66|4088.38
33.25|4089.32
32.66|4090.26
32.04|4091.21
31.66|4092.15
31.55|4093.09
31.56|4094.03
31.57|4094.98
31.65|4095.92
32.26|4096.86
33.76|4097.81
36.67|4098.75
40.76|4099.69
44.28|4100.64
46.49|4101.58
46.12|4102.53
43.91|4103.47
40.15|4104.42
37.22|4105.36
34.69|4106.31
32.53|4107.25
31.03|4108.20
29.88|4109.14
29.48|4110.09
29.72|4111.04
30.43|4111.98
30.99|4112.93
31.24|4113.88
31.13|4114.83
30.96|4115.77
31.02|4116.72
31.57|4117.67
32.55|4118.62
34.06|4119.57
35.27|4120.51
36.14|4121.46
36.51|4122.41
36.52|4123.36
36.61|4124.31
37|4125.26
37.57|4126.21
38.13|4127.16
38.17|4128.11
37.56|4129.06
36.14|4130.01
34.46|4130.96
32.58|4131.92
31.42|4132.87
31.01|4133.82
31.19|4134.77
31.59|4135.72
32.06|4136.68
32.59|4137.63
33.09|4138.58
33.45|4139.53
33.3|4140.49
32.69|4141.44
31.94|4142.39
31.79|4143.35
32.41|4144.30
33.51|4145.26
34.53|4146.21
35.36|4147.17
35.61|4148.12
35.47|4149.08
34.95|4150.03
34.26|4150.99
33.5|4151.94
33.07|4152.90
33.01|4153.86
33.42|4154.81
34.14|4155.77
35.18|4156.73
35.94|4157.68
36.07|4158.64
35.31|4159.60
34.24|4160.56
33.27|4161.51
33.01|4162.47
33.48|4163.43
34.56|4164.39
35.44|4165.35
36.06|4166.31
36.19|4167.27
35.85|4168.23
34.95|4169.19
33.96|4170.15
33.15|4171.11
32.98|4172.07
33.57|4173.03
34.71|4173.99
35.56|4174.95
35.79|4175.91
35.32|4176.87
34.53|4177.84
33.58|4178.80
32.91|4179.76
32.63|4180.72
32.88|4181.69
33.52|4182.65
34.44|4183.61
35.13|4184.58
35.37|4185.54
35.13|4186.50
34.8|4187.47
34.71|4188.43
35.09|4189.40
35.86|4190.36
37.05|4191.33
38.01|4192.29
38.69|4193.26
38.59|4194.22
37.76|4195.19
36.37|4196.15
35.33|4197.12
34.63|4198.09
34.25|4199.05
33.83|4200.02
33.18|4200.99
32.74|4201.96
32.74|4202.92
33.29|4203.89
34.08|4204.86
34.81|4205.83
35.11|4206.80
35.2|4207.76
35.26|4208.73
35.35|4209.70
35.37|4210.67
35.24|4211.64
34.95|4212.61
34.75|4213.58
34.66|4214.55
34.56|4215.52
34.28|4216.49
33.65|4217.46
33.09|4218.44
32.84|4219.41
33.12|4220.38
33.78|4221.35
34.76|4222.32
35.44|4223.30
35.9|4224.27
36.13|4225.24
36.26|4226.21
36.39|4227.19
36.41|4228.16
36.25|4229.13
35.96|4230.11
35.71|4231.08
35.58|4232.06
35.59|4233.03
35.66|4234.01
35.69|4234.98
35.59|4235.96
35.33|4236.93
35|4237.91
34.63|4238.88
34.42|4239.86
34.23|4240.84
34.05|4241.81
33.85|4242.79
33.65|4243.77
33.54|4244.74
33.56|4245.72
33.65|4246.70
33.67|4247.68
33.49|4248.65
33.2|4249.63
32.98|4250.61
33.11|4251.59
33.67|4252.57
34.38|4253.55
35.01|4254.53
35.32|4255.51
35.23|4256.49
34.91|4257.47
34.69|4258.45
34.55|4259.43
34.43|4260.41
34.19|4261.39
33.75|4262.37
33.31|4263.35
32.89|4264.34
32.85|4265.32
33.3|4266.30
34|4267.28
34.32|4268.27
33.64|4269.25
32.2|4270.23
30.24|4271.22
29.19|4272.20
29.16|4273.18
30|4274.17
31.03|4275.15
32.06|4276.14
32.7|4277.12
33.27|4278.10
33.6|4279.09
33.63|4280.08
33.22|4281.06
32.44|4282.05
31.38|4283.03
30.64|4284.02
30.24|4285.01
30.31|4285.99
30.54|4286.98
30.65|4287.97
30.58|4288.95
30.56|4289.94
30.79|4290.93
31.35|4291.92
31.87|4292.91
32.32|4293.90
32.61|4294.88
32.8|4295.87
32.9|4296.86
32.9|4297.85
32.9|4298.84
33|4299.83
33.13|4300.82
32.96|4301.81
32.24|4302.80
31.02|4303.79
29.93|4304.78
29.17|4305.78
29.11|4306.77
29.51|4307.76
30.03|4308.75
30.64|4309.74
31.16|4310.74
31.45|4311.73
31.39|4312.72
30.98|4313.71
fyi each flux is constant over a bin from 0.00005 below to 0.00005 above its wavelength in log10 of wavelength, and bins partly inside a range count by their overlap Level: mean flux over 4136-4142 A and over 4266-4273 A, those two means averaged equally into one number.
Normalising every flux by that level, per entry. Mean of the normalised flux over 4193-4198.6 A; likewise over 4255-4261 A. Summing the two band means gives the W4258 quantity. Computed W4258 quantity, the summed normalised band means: 2.20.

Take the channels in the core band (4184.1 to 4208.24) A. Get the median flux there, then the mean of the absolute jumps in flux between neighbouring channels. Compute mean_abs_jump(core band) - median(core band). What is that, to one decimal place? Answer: -34.6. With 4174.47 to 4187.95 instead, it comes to -34.1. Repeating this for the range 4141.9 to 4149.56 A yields -33.4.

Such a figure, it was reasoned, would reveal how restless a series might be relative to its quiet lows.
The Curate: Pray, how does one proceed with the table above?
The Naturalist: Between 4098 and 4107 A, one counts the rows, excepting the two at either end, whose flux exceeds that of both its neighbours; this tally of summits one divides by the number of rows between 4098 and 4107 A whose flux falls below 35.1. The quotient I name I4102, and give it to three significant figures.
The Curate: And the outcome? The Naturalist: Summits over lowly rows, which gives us 1.00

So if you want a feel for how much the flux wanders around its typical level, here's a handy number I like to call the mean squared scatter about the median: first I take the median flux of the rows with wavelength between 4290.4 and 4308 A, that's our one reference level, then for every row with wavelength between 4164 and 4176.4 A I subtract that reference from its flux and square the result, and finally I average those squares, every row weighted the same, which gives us 8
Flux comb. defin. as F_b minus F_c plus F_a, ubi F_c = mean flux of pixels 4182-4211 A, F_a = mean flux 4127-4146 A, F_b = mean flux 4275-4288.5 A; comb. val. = 30.1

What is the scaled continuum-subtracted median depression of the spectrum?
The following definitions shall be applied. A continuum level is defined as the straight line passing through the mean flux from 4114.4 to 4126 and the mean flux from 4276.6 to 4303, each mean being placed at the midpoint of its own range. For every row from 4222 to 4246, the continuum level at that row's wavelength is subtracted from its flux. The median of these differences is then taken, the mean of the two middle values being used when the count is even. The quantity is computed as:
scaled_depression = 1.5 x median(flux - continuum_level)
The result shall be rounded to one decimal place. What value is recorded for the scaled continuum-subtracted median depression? 4.2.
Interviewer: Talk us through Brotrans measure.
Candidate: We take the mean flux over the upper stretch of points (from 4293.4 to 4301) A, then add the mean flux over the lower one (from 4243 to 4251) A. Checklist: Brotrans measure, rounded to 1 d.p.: 66.3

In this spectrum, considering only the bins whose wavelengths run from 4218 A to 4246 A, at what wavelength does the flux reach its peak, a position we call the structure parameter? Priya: 4228.16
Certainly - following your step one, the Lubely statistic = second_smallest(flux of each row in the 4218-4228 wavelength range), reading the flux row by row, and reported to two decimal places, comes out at 33.09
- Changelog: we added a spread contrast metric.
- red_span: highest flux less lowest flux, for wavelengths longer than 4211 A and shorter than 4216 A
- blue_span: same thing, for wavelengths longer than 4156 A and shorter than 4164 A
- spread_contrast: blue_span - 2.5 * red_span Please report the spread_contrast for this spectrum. 1.4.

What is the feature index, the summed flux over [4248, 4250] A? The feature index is 66.7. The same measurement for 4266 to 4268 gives 67.3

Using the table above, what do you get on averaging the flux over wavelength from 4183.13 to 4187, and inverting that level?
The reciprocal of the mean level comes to 0.0286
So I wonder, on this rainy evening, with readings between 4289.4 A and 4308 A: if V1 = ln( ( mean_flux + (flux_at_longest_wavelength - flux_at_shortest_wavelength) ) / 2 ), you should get 2.73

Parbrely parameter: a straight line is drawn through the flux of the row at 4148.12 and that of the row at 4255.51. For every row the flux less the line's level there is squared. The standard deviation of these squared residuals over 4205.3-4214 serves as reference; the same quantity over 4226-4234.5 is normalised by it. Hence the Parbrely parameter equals 2.4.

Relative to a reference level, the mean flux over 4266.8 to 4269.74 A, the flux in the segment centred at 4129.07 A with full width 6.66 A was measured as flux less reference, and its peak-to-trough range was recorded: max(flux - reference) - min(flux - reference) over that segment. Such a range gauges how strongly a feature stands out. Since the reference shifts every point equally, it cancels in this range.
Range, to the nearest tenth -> 5.6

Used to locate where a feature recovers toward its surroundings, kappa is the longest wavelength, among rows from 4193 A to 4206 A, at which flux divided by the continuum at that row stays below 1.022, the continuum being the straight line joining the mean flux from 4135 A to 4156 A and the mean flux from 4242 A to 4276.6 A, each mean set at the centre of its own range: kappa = 4203.89 A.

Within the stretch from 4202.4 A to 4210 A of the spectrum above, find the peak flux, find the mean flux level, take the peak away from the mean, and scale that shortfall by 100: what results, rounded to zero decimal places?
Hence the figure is -87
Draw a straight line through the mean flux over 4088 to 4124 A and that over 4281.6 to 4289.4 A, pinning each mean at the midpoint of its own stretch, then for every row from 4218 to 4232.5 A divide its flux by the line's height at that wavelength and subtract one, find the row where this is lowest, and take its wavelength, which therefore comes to 4219.41 A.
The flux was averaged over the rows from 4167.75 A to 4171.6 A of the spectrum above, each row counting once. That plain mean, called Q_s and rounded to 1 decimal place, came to 34.5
